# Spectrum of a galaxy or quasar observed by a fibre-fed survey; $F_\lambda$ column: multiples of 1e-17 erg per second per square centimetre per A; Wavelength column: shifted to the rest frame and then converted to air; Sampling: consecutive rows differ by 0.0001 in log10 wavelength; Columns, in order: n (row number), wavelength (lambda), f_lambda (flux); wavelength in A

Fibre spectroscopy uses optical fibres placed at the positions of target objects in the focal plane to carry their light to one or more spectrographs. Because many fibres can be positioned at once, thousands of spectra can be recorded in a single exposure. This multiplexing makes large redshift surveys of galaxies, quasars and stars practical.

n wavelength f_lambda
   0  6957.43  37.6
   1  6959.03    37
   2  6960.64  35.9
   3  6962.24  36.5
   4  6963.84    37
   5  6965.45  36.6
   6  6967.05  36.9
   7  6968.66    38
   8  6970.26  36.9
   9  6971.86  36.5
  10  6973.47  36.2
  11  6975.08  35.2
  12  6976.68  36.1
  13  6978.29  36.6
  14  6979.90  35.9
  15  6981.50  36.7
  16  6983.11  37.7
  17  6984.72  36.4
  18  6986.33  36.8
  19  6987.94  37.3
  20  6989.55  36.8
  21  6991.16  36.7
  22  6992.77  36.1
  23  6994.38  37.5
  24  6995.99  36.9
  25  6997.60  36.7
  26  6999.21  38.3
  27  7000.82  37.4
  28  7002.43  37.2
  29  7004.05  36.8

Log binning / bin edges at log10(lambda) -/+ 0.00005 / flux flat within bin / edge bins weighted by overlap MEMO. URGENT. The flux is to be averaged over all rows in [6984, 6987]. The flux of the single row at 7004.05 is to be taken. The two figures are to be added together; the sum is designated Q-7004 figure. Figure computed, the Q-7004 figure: 73.4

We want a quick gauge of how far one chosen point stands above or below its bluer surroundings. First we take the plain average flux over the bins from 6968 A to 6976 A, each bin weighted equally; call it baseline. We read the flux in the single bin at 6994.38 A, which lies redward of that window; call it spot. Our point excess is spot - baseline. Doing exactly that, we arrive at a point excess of 0.94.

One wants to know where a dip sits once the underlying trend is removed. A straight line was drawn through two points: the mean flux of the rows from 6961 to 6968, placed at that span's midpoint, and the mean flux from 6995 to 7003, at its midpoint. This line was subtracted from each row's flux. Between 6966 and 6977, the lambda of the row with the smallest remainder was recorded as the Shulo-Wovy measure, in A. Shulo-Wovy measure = 6975.08 A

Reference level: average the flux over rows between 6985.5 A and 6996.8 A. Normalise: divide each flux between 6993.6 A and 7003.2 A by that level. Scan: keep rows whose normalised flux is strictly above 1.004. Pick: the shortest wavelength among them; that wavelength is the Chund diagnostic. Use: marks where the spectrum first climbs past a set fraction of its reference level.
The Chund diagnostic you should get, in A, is 6994.38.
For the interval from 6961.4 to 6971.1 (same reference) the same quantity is 6968.66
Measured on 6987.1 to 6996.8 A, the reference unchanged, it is 6987.94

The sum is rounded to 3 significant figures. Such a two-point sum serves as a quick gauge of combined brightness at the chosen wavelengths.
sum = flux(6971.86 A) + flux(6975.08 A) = 71.7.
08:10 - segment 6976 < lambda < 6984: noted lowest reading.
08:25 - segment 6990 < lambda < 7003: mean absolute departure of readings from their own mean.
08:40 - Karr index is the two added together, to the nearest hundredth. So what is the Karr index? 36.40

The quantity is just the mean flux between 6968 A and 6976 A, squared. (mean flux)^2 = 1337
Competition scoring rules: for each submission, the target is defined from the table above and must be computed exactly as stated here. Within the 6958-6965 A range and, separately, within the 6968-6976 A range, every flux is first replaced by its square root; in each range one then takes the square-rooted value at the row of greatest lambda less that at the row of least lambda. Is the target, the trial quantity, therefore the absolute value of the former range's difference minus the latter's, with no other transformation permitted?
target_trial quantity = 0.231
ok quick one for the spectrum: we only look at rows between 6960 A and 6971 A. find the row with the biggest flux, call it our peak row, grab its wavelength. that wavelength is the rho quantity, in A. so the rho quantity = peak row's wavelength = 6968.66 A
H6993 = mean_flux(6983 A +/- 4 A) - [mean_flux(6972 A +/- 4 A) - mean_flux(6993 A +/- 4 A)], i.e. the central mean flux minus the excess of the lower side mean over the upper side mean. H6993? 36.9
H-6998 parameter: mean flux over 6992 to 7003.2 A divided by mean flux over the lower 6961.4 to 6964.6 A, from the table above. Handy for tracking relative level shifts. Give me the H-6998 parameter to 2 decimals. 1.01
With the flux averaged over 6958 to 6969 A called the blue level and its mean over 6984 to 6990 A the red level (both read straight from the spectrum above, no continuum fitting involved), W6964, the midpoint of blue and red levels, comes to 36.8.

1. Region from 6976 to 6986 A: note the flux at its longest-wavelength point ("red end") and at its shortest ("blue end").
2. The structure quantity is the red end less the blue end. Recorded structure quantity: 0.3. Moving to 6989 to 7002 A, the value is 0.6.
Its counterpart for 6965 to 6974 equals -0.4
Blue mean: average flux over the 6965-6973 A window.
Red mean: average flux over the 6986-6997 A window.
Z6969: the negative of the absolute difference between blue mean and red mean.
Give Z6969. -0.11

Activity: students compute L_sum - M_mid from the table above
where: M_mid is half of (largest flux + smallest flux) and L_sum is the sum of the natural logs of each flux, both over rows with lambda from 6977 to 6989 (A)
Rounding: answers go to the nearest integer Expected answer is -12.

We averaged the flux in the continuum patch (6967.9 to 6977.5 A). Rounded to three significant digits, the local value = 36.5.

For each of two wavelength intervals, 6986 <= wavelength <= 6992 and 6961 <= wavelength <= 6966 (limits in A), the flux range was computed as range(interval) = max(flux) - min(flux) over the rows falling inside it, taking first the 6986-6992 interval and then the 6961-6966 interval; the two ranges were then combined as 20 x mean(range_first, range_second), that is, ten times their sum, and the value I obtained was 11.0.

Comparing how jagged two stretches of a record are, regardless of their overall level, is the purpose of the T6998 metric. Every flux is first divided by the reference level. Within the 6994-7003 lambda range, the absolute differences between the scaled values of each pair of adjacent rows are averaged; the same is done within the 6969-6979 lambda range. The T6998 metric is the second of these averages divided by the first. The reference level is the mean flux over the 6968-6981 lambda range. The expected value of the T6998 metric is 0.89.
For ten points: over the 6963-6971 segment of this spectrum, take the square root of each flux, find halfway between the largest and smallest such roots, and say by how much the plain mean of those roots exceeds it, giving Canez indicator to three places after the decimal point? -0.018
